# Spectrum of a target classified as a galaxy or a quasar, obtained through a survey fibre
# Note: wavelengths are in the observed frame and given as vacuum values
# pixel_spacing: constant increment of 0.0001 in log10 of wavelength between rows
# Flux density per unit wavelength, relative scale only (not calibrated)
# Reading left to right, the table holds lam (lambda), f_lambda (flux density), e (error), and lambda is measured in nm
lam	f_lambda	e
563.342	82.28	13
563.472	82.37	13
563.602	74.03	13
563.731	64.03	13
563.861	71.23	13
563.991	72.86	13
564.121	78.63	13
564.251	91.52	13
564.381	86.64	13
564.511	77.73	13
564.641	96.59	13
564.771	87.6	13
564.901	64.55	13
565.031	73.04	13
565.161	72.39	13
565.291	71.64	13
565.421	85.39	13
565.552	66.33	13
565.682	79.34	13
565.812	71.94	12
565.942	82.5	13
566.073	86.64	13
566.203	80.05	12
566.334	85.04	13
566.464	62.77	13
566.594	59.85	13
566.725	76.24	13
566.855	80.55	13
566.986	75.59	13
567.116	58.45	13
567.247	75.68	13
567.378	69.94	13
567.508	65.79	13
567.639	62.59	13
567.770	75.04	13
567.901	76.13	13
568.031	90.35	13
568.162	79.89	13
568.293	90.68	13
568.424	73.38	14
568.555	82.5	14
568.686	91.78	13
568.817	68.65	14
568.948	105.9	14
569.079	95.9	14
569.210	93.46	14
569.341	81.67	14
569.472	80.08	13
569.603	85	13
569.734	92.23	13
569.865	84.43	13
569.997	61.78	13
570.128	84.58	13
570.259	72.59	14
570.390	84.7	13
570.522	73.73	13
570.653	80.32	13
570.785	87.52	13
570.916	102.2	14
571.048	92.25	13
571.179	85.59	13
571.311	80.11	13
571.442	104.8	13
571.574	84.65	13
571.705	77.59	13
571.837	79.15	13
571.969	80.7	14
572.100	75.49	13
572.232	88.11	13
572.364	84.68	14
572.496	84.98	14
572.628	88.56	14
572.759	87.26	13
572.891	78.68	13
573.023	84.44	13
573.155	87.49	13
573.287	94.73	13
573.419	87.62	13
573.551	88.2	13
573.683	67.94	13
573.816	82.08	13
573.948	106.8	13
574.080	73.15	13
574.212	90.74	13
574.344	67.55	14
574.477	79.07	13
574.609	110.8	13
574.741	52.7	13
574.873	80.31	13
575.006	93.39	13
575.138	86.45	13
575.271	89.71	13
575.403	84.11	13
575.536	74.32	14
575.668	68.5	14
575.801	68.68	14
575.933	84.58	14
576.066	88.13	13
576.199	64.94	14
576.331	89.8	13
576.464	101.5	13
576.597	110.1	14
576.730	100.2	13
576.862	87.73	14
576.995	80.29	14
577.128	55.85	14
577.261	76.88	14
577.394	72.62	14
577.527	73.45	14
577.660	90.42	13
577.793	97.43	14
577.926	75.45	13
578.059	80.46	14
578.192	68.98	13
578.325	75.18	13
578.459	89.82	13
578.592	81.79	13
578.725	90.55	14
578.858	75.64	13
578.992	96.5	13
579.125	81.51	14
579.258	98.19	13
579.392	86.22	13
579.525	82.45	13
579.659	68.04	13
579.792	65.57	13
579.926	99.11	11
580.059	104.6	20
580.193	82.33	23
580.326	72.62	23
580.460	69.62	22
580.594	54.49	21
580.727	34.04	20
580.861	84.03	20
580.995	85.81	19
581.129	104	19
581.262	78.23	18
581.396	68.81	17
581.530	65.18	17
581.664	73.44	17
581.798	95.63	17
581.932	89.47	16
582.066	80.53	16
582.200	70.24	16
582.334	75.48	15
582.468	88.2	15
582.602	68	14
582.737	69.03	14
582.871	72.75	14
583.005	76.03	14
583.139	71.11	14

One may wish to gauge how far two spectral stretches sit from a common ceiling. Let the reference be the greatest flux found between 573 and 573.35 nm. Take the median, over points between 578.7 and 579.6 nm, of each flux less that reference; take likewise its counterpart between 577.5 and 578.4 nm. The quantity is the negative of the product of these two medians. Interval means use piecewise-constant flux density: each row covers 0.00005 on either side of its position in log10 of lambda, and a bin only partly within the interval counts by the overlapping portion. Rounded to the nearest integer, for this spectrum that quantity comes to -164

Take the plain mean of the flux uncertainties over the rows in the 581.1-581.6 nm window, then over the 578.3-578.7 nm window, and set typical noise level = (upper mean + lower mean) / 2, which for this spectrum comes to 15.4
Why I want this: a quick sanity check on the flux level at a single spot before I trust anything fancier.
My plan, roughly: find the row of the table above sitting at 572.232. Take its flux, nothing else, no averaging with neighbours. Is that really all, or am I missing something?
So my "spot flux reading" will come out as 88.11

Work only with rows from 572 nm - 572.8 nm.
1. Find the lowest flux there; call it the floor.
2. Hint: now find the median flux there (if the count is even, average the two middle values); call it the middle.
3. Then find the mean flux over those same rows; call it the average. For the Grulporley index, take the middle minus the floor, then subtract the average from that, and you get -74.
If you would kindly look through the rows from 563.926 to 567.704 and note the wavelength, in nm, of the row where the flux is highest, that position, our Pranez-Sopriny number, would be 564.641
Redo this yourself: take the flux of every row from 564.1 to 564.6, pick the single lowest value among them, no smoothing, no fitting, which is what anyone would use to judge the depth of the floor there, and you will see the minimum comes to 77.73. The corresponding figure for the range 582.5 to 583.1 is 68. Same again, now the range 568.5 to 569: 68.65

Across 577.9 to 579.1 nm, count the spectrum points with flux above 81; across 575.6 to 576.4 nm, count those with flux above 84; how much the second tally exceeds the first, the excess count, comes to -1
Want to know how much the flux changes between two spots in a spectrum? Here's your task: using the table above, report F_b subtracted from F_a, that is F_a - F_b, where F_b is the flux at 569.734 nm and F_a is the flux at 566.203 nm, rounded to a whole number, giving -12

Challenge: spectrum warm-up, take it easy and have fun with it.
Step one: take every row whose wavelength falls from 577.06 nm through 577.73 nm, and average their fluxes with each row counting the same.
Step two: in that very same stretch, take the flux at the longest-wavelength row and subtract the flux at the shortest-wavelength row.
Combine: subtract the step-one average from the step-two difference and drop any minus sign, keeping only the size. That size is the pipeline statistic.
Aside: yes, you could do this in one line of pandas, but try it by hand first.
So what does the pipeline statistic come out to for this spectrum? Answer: 39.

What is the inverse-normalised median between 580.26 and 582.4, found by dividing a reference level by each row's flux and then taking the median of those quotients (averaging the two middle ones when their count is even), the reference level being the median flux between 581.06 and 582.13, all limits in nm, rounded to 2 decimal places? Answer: 1.07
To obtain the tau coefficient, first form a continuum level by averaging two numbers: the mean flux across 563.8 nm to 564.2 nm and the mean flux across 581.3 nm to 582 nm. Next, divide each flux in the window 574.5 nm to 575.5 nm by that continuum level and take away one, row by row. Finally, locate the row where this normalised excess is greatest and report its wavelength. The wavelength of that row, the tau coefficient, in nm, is 574.609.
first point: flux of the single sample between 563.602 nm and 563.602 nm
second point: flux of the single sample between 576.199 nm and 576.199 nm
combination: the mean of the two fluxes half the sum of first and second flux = 69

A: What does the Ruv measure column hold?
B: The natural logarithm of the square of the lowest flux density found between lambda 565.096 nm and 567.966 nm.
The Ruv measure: 8.14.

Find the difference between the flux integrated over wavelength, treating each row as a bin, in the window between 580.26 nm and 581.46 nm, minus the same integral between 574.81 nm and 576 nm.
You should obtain -10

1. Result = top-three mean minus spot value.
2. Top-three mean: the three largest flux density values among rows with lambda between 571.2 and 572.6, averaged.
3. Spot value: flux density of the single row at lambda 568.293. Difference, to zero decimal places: 2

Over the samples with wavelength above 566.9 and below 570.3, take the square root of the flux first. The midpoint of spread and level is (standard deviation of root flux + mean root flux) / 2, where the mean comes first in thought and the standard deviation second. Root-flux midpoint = 4.78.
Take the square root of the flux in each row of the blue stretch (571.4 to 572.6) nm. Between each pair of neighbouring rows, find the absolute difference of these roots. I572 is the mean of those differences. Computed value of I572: 0.3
